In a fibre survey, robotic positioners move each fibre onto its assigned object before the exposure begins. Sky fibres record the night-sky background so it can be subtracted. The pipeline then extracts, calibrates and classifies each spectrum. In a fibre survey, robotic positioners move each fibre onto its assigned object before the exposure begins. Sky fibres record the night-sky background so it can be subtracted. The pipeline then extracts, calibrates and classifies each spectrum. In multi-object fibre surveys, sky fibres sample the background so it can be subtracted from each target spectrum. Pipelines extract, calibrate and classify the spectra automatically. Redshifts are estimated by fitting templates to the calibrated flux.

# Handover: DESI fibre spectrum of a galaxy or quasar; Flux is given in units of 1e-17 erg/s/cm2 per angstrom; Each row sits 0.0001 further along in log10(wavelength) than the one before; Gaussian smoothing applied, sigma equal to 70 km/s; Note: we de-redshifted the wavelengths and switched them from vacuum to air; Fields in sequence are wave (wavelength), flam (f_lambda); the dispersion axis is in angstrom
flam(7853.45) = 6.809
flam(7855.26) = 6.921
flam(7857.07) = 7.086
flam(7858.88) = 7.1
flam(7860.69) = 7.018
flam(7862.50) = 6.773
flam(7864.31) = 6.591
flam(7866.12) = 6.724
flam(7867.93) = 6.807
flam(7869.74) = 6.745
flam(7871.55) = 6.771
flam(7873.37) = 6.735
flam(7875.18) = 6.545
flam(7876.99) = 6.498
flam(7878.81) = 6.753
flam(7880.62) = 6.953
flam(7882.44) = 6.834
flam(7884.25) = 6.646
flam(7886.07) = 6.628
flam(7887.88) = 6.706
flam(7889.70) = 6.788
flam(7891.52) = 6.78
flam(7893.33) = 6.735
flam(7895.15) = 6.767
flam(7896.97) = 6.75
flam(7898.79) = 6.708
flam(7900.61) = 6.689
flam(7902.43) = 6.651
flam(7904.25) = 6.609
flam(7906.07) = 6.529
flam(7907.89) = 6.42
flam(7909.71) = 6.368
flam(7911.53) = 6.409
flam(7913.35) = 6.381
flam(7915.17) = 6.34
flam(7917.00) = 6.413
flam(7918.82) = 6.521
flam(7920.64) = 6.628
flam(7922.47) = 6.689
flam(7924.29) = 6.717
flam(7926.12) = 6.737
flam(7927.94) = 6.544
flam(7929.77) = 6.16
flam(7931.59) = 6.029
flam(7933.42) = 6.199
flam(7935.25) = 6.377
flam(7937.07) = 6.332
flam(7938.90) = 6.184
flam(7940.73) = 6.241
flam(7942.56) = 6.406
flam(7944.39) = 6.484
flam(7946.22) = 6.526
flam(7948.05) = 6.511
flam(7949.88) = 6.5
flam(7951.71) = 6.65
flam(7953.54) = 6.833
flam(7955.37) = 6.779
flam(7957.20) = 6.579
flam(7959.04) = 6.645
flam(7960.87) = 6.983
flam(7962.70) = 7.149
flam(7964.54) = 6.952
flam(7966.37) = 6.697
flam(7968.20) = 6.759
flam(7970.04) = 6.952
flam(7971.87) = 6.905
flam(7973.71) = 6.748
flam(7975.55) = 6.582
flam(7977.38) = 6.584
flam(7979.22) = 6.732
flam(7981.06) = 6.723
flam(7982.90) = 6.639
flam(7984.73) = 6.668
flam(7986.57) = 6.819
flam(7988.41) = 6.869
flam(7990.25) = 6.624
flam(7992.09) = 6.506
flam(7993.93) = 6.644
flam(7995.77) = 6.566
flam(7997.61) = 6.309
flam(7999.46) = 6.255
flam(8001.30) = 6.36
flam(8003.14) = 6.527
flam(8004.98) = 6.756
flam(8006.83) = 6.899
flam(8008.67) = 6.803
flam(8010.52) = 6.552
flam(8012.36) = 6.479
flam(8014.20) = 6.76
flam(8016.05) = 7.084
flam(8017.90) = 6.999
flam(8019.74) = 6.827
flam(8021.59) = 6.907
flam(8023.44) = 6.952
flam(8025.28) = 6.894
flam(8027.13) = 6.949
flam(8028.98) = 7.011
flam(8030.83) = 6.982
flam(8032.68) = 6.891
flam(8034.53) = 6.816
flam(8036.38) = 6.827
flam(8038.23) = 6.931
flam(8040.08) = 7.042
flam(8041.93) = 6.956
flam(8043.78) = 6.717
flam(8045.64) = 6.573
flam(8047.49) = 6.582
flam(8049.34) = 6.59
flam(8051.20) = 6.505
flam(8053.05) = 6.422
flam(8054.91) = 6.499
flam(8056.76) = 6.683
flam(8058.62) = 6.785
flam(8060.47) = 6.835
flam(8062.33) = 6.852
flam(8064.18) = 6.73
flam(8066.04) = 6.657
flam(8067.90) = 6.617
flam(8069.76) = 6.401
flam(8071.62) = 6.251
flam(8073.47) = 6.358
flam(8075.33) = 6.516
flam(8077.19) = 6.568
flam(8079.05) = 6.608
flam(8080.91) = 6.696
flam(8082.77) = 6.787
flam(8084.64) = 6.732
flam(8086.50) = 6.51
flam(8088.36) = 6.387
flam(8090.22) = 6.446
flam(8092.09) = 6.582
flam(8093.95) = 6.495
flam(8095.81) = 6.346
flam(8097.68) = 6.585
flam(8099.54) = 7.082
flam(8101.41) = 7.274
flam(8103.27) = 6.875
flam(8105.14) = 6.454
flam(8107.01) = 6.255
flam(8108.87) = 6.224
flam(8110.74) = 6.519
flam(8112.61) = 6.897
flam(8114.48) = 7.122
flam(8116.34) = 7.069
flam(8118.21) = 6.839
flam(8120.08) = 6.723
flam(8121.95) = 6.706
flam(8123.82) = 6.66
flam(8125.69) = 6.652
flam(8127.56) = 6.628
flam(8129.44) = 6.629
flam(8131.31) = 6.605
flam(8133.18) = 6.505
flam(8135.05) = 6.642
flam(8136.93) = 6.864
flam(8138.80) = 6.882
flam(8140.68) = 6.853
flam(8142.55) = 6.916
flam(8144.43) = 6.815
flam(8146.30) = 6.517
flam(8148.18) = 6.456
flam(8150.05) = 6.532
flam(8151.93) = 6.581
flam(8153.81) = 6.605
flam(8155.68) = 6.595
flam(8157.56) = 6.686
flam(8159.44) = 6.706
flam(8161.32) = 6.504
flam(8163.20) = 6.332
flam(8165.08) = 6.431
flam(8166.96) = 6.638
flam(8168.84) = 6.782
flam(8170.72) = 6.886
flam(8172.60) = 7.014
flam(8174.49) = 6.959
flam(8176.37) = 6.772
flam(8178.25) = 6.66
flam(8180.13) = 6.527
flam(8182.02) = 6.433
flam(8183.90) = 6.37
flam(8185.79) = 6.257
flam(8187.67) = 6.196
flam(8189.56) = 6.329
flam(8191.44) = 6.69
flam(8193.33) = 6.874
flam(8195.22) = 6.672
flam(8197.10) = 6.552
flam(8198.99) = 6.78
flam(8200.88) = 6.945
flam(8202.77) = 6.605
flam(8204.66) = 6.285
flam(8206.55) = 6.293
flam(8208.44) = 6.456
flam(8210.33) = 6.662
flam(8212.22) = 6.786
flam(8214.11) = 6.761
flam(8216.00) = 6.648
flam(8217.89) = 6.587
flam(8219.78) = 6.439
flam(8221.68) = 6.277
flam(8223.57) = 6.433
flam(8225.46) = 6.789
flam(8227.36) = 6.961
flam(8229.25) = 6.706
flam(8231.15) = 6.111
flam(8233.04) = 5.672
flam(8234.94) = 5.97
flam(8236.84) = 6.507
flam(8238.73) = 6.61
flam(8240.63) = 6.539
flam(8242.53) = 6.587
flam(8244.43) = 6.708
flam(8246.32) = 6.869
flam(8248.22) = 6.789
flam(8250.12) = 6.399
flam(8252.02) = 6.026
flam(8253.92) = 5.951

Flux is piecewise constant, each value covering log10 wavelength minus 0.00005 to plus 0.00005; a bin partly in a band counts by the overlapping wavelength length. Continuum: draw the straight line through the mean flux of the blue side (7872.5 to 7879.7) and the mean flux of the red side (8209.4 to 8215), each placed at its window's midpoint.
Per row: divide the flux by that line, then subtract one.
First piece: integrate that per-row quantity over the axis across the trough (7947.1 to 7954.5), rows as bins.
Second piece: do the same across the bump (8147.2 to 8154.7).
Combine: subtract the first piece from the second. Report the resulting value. -0.16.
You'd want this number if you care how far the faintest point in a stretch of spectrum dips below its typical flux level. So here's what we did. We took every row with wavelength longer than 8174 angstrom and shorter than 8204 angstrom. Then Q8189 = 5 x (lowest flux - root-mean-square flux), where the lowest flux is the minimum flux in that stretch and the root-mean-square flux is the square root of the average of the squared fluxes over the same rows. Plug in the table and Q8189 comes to -2.05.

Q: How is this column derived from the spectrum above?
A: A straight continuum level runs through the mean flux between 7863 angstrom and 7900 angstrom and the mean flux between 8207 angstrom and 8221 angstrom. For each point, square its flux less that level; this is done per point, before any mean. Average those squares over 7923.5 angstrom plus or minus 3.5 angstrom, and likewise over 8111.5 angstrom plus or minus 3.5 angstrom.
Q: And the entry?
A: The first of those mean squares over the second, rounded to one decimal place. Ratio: 0.0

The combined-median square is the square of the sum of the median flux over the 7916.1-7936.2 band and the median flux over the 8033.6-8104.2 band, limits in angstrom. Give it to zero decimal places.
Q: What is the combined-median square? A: 172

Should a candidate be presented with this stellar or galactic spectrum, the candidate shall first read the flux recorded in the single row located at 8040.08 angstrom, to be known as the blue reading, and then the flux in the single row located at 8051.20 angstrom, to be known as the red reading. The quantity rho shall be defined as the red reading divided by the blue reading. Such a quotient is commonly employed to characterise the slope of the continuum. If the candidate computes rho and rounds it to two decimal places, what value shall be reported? 0.92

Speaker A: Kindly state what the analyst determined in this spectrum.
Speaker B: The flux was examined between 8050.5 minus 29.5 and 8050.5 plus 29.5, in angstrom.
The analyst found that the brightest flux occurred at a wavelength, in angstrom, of 8040.08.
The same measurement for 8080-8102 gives 8101.41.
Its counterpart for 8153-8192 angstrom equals 8172.60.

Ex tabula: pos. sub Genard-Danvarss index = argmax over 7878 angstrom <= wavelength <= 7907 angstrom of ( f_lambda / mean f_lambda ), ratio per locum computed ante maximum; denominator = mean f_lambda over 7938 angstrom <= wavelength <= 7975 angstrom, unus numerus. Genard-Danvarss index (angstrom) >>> 7880.62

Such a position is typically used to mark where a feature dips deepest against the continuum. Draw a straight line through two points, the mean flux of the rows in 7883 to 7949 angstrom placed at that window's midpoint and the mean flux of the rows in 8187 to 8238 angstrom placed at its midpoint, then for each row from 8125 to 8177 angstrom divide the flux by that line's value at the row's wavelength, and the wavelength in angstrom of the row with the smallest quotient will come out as 8163.20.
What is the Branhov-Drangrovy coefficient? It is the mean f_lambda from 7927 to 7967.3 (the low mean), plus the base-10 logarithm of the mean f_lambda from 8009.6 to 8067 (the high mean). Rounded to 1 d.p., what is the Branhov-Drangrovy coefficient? 7.4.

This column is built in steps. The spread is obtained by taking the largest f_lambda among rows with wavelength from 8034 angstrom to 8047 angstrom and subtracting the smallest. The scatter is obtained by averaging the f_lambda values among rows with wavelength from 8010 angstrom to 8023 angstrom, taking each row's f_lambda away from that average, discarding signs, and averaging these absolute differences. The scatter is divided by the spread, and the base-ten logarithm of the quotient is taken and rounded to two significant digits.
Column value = -0.43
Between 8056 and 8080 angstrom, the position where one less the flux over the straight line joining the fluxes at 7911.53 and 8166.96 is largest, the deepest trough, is 8071.62 angstrom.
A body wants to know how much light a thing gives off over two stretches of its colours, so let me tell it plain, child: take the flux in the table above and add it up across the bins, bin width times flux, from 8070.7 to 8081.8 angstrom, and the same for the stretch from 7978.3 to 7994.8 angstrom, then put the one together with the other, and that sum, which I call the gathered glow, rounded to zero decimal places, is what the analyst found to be 183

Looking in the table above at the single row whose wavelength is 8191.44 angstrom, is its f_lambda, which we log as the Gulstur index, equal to 6.69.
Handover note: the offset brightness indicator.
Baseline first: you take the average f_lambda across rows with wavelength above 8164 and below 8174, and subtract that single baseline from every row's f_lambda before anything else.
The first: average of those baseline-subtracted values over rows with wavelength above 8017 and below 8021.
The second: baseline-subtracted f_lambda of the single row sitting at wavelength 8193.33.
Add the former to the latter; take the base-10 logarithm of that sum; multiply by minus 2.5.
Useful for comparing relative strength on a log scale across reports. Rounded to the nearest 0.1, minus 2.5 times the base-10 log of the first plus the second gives 1.4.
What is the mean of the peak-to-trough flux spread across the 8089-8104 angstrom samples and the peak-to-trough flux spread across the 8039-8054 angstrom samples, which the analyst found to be 0.77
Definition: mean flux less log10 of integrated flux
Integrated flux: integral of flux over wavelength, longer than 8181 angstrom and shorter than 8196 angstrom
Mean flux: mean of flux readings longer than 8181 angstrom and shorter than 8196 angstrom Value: 4.49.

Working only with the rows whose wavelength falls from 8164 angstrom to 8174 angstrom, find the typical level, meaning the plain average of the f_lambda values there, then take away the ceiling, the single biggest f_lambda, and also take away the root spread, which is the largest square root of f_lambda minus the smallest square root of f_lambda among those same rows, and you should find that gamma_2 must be -0.38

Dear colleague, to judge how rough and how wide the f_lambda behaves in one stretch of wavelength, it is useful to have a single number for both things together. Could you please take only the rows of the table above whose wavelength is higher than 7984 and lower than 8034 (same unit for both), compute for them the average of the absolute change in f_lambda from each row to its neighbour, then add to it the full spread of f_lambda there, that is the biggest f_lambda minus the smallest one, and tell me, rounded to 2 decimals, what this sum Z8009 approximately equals 0.96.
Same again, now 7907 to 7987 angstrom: 1.23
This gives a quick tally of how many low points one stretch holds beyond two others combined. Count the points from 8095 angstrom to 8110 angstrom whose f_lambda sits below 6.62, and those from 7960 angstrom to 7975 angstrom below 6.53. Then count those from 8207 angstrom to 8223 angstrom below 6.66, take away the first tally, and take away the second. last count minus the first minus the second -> 0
